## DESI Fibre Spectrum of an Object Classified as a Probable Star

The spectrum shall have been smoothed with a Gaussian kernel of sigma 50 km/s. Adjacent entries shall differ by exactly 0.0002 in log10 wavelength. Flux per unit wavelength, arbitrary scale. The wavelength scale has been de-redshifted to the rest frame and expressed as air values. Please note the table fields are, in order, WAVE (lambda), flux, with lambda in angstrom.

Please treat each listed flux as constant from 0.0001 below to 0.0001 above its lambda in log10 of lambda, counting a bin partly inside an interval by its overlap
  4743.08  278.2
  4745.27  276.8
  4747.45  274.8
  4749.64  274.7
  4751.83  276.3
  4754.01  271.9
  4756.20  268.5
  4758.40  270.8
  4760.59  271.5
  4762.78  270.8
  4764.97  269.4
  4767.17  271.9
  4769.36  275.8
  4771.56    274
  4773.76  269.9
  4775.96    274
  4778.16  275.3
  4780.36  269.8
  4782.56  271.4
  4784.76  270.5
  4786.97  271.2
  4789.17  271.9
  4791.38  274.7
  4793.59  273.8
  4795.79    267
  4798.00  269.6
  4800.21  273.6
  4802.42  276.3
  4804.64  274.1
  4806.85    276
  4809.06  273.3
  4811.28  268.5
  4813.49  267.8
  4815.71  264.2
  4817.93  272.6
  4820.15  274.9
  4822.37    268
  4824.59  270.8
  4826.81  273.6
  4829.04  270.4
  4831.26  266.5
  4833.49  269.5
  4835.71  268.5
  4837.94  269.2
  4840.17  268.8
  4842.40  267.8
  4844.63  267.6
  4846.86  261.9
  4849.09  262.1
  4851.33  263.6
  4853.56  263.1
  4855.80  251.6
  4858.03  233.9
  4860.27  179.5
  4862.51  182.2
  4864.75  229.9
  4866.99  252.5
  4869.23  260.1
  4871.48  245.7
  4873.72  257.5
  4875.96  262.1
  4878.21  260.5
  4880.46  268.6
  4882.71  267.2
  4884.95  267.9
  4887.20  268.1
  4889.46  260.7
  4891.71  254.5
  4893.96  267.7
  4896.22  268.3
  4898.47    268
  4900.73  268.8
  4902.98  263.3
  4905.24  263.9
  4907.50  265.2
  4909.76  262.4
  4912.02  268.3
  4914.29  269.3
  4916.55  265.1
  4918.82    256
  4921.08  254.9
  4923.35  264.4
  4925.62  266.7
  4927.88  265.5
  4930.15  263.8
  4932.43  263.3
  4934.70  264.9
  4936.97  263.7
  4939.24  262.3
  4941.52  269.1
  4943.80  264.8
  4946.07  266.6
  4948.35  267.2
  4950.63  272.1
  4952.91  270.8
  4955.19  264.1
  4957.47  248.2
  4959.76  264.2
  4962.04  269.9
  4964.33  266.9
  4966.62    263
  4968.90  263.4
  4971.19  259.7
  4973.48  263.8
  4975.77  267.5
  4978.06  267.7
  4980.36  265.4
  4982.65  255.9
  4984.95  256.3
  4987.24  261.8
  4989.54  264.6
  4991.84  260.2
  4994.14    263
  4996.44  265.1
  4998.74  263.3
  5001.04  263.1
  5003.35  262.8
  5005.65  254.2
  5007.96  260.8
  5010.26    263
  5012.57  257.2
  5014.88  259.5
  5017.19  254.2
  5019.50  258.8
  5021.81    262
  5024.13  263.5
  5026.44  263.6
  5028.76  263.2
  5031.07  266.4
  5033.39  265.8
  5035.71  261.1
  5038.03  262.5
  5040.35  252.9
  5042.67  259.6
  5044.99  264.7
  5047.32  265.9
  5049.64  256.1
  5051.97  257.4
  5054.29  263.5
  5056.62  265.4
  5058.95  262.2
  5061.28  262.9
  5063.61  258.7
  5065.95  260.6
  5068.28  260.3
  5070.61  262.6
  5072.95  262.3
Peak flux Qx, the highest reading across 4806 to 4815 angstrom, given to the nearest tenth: 276.0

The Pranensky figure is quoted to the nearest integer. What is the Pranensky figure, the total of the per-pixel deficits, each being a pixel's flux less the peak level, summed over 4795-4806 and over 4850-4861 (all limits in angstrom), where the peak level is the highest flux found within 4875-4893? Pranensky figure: -134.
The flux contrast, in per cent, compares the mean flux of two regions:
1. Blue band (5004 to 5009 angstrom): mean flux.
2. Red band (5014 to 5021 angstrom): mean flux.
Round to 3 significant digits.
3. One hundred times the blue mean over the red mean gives 100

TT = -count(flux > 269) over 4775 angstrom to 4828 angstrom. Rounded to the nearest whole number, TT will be -19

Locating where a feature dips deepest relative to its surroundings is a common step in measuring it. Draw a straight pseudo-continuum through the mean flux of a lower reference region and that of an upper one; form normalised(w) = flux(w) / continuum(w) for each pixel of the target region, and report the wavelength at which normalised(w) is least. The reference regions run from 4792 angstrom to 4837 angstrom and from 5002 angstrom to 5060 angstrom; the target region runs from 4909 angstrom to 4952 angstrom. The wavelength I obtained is 4921.08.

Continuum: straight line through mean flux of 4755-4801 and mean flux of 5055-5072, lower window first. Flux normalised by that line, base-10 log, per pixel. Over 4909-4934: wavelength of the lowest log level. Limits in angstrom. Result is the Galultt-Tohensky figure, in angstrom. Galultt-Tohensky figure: 4921.08 angstrom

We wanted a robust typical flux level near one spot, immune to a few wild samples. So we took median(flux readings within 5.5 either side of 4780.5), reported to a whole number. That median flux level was 271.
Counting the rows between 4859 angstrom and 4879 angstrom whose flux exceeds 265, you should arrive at 0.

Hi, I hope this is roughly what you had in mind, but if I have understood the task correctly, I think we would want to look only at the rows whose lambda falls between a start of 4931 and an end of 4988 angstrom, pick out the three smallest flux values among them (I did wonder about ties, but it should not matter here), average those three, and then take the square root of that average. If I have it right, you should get 15.9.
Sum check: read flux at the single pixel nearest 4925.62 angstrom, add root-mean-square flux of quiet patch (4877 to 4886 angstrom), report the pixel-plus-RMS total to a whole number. 533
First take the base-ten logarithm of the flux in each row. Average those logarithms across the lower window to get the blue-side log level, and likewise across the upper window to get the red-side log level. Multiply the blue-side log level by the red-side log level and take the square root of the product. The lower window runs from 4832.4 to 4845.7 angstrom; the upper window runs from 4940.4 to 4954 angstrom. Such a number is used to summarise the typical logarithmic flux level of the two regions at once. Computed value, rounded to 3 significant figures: 2.43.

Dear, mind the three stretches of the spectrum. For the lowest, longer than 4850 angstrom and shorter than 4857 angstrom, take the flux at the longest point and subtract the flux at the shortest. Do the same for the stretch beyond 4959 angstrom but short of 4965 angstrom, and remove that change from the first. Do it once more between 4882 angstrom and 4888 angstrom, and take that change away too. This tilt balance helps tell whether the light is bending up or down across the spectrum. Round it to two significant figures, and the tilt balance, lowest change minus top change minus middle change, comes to -16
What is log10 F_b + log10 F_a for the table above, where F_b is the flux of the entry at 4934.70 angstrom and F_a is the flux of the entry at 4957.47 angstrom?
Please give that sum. 4.82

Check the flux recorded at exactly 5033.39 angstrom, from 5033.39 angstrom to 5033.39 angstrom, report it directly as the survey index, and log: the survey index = 265.8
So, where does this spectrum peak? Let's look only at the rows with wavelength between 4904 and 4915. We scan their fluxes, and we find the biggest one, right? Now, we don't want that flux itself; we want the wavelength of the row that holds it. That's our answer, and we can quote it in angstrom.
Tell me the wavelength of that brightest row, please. 4914.29 angstrom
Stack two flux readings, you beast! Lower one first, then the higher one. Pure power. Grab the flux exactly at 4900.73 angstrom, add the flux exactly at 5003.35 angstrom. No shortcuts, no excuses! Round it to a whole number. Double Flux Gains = 532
